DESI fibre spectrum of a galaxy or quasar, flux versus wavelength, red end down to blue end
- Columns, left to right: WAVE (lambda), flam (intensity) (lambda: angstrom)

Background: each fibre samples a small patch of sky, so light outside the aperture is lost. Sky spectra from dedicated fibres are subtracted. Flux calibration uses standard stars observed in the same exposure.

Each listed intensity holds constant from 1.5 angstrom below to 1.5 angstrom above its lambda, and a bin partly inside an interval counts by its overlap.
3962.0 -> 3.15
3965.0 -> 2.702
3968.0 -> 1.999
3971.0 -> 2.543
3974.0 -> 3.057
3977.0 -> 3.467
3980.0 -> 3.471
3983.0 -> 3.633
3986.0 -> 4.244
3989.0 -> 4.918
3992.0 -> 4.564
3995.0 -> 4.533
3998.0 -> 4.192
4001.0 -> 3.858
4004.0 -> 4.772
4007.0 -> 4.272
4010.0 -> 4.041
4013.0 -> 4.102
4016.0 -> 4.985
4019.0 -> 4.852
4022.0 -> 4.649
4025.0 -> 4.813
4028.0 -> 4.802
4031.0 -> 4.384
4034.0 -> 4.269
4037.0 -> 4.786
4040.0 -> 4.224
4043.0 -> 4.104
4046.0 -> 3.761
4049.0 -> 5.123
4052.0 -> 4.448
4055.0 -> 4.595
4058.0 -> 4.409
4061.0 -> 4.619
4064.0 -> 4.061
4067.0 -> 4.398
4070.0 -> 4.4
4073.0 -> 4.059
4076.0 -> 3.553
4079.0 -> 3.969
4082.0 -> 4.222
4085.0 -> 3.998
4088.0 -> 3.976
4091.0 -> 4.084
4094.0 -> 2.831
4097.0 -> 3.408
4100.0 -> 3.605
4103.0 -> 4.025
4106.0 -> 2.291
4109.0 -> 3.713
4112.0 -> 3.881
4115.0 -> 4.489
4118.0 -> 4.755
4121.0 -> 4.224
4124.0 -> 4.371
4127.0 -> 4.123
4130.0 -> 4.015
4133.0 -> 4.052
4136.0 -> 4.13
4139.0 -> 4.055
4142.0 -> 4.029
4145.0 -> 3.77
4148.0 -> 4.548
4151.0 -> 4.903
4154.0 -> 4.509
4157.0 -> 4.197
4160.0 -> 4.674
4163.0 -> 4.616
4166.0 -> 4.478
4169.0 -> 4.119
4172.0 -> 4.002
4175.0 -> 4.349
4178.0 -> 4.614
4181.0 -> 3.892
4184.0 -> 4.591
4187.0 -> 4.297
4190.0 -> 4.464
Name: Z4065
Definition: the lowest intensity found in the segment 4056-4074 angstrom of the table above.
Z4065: 4.059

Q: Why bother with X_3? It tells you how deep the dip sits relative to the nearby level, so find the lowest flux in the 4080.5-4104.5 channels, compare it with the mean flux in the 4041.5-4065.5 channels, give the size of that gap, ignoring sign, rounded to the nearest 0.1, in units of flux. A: 1.6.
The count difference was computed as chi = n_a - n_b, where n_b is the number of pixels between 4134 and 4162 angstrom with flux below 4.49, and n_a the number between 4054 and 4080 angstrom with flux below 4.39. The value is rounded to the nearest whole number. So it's -1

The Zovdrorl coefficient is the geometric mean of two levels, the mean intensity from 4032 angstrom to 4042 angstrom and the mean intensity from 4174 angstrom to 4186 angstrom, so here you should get 4.4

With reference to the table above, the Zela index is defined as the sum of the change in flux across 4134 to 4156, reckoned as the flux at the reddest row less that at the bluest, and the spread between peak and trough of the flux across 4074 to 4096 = 1.8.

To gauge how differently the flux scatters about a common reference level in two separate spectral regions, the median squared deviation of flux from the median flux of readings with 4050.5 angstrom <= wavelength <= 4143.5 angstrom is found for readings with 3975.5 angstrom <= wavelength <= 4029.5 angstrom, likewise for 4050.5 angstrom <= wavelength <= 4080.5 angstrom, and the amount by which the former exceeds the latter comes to 0.18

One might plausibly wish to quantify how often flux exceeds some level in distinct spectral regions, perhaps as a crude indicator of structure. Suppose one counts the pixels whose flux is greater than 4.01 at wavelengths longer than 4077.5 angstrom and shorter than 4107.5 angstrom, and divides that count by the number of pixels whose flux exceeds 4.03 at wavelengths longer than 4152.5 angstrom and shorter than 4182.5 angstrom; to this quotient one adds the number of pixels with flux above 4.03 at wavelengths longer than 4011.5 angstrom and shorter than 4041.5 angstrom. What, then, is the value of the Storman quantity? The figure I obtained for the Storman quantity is 10.4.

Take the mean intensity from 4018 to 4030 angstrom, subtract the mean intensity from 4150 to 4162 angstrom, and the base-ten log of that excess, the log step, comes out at -0.7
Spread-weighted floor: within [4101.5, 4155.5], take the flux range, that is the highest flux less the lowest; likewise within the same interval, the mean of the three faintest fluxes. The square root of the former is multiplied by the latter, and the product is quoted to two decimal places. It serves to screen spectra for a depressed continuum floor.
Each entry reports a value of 5.27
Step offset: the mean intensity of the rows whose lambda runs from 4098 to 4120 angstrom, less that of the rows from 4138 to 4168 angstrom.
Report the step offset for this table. -0.56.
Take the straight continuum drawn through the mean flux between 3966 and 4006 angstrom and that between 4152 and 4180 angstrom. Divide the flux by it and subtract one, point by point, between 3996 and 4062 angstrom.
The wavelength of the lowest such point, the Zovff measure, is 4046.0 angstrom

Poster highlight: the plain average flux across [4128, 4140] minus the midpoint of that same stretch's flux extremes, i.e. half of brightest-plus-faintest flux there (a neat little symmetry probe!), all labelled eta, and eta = -0.01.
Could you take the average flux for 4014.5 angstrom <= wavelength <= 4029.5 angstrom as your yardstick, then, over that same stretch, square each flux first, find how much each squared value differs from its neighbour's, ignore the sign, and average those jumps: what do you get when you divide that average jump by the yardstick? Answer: 0.25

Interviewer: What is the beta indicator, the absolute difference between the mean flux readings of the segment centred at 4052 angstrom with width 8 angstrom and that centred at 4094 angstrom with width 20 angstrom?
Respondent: 1.0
